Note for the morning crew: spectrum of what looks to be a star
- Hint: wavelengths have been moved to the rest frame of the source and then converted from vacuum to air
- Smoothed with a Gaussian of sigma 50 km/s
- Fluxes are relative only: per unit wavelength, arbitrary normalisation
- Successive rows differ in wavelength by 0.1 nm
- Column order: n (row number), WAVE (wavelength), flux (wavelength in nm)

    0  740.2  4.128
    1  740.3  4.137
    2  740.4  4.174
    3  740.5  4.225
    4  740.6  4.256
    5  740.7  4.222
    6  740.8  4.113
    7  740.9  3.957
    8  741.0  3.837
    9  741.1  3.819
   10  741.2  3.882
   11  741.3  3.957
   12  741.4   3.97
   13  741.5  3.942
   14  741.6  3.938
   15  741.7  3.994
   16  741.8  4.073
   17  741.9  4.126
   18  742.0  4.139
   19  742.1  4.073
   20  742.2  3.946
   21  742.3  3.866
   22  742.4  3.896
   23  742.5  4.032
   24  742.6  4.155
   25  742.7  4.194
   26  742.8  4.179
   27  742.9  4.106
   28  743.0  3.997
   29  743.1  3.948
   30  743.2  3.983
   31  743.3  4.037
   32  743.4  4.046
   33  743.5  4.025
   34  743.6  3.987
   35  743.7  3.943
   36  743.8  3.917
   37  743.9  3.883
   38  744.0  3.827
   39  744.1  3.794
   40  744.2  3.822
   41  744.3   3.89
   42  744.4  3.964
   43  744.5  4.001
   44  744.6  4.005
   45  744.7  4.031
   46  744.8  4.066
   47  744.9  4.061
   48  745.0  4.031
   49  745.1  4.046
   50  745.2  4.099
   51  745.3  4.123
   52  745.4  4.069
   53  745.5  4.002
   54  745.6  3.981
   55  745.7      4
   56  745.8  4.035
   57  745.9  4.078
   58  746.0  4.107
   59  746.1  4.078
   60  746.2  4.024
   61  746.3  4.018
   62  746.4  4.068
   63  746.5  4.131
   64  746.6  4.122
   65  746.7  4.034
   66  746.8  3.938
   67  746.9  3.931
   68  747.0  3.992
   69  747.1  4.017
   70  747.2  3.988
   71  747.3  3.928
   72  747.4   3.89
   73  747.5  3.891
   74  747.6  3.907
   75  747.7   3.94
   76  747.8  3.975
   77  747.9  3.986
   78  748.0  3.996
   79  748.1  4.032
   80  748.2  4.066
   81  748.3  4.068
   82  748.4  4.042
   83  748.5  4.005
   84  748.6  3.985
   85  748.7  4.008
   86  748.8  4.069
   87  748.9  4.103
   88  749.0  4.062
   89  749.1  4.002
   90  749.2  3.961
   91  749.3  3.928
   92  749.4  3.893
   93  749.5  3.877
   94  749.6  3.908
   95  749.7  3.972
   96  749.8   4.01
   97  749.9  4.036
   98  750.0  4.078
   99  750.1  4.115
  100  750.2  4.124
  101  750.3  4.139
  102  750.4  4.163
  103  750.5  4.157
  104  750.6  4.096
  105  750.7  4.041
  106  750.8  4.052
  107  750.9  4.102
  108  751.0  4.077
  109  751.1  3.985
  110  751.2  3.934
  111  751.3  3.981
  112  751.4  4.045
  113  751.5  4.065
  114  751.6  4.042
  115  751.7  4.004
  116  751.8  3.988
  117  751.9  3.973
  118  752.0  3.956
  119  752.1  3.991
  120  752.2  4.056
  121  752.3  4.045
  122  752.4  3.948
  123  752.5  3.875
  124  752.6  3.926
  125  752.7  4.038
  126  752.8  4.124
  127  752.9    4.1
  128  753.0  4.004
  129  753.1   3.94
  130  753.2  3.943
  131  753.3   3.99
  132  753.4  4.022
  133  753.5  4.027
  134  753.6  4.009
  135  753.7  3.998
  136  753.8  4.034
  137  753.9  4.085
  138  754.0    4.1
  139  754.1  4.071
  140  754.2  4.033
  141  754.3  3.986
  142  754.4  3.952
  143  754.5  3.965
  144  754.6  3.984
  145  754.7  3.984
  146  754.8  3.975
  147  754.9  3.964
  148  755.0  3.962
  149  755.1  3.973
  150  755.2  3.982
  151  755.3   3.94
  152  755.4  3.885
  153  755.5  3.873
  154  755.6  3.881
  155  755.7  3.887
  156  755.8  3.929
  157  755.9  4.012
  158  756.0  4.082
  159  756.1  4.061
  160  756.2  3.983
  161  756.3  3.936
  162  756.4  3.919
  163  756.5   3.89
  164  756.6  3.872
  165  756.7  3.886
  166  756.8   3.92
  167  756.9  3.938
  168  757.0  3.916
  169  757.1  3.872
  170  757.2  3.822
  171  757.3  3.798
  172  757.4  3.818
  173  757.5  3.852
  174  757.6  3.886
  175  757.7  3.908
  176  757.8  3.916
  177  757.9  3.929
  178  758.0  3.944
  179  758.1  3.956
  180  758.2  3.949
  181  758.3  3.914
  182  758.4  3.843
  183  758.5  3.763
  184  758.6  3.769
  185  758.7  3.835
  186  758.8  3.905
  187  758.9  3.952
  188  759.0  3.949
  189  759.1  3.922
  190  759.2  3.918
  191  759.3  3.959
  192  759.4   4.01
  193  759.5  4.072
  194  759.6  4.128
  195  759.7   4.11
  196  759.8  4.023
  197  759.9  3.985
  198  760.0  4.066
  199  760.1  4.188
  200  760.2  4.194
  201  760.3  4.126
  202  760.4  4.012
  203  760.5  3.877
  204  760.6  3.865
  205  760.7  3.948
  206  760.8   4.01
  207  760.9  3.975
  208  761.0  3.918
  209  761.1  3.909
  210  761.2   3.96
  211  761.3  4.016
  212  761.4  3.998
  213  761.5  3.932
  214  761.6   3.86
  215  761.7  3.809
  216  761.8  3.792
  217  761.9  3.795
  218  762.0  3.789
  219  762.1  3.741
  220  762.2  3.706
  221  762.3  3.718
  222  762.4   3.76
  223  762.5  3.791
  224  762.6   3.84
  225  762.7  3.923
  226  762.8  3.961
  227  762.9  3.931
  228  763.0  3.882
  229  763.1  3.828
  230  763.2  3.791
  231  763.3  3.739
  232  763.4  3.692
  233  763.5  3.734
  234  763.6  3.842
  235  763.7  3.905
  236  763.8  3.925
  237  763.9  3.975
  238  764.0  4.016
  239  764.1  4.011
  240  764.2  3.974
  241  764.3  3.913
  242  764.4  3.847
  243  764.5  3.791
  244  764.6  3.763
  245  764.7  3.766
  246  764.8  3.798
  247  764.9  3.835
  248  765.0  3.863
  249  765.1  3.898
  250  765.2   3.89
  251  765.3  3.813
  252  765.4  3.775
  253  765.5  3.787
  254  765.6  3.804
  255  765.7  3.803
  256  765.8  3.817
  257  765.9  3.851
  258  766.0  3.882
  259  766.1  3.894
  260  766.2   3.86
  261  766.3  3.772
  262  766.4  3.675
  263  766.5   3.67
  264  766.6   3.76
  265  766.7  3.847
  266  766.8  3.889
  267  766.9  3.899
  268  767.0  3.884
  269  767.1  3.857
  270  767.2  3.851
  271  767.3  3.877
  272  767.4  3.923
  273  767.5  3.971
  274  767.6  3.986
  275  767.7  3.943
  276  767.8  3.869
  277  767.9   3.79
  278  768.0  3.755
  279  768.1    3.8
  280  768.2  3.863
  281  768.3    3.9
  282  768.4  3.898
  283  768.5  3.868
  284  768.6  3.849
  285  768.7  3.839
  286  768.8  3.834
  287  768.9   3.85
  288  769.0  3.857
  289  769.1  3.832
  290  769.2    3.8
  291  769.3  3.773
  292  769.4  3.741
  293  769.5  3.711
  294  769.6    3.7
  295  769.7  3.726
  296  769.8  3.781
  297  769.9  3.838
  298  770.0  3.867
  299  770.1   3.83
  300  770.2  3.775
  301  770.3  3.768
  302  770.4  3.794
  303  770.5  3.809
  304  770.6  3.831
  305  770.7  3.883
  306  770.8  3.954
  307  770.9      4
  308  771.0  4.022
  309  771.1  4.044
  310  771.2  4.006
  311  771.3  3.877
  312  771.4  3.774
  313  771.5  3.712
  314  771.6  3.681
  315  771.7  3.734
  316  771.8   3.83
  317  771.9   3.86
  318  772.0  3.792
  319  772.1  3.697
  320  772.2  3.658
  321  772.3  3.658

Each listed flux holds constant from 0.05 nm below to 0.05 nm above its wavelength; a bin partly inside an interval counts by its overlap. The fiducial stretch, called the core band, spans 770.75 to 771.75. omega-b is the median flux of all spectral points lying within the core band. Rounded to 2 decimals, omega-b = 3.92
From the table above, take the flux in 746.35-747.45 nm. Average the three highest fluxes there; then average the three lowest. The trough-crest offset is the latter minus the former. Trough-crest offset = -0.19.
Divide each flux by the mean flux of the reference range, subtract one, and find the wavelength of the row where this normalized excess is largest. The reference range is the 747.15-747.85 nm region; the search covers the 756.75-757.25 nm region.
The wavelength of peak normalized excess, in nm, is 756.9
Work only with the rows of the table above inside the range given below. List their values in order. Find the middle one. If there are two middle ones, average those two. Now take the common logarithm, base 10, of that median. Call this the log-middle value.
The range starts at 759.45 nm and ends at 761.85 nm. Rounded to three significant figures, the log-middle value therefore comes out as 0.601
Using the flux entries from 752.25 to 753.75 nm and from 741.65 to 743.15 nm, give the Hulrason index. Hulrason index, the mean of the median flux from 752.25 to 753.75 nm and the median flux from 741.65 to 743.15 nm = 4.04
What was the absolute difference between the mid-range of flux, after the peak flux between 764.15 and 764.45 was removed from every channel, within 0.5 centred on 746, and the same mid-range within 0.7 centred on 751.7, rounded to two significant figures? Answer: 0.055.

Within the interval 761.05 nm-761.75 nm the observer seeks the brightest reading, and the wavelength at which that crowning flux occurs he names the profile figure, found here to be 761.3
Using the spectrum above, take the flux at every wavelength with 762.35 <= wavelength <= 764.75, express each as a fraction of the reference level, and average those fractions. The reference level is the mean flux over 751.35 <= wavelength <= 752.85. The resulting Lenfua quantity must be 0.96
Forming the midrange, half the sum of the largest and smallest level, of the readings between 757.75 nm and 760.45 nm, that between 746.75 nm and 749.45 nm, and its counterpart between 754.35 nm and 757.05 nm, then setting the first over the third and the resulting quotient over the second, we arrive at 0.250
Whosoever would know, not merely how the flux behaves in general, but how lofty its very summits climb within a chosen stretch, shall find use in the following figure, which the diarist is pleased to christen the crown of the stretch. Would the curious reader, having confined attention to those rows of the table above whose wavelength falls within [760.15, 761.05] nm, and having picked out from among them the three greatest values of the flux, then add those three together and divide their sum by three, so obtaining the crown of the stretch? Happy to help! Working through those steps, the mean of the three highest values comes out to 4.11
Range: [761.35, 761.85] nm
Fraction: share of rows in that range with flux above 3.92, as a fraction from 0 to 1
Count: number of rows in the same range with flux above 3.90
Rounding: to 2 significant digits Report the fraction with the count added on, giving 2.4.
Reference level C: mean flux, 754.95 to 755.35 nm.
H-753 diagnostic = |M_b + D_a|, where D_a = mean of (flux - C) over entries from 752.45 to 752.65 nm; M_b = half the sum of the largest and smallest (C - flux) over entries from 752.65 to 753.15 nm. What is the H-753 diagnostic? 0.13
